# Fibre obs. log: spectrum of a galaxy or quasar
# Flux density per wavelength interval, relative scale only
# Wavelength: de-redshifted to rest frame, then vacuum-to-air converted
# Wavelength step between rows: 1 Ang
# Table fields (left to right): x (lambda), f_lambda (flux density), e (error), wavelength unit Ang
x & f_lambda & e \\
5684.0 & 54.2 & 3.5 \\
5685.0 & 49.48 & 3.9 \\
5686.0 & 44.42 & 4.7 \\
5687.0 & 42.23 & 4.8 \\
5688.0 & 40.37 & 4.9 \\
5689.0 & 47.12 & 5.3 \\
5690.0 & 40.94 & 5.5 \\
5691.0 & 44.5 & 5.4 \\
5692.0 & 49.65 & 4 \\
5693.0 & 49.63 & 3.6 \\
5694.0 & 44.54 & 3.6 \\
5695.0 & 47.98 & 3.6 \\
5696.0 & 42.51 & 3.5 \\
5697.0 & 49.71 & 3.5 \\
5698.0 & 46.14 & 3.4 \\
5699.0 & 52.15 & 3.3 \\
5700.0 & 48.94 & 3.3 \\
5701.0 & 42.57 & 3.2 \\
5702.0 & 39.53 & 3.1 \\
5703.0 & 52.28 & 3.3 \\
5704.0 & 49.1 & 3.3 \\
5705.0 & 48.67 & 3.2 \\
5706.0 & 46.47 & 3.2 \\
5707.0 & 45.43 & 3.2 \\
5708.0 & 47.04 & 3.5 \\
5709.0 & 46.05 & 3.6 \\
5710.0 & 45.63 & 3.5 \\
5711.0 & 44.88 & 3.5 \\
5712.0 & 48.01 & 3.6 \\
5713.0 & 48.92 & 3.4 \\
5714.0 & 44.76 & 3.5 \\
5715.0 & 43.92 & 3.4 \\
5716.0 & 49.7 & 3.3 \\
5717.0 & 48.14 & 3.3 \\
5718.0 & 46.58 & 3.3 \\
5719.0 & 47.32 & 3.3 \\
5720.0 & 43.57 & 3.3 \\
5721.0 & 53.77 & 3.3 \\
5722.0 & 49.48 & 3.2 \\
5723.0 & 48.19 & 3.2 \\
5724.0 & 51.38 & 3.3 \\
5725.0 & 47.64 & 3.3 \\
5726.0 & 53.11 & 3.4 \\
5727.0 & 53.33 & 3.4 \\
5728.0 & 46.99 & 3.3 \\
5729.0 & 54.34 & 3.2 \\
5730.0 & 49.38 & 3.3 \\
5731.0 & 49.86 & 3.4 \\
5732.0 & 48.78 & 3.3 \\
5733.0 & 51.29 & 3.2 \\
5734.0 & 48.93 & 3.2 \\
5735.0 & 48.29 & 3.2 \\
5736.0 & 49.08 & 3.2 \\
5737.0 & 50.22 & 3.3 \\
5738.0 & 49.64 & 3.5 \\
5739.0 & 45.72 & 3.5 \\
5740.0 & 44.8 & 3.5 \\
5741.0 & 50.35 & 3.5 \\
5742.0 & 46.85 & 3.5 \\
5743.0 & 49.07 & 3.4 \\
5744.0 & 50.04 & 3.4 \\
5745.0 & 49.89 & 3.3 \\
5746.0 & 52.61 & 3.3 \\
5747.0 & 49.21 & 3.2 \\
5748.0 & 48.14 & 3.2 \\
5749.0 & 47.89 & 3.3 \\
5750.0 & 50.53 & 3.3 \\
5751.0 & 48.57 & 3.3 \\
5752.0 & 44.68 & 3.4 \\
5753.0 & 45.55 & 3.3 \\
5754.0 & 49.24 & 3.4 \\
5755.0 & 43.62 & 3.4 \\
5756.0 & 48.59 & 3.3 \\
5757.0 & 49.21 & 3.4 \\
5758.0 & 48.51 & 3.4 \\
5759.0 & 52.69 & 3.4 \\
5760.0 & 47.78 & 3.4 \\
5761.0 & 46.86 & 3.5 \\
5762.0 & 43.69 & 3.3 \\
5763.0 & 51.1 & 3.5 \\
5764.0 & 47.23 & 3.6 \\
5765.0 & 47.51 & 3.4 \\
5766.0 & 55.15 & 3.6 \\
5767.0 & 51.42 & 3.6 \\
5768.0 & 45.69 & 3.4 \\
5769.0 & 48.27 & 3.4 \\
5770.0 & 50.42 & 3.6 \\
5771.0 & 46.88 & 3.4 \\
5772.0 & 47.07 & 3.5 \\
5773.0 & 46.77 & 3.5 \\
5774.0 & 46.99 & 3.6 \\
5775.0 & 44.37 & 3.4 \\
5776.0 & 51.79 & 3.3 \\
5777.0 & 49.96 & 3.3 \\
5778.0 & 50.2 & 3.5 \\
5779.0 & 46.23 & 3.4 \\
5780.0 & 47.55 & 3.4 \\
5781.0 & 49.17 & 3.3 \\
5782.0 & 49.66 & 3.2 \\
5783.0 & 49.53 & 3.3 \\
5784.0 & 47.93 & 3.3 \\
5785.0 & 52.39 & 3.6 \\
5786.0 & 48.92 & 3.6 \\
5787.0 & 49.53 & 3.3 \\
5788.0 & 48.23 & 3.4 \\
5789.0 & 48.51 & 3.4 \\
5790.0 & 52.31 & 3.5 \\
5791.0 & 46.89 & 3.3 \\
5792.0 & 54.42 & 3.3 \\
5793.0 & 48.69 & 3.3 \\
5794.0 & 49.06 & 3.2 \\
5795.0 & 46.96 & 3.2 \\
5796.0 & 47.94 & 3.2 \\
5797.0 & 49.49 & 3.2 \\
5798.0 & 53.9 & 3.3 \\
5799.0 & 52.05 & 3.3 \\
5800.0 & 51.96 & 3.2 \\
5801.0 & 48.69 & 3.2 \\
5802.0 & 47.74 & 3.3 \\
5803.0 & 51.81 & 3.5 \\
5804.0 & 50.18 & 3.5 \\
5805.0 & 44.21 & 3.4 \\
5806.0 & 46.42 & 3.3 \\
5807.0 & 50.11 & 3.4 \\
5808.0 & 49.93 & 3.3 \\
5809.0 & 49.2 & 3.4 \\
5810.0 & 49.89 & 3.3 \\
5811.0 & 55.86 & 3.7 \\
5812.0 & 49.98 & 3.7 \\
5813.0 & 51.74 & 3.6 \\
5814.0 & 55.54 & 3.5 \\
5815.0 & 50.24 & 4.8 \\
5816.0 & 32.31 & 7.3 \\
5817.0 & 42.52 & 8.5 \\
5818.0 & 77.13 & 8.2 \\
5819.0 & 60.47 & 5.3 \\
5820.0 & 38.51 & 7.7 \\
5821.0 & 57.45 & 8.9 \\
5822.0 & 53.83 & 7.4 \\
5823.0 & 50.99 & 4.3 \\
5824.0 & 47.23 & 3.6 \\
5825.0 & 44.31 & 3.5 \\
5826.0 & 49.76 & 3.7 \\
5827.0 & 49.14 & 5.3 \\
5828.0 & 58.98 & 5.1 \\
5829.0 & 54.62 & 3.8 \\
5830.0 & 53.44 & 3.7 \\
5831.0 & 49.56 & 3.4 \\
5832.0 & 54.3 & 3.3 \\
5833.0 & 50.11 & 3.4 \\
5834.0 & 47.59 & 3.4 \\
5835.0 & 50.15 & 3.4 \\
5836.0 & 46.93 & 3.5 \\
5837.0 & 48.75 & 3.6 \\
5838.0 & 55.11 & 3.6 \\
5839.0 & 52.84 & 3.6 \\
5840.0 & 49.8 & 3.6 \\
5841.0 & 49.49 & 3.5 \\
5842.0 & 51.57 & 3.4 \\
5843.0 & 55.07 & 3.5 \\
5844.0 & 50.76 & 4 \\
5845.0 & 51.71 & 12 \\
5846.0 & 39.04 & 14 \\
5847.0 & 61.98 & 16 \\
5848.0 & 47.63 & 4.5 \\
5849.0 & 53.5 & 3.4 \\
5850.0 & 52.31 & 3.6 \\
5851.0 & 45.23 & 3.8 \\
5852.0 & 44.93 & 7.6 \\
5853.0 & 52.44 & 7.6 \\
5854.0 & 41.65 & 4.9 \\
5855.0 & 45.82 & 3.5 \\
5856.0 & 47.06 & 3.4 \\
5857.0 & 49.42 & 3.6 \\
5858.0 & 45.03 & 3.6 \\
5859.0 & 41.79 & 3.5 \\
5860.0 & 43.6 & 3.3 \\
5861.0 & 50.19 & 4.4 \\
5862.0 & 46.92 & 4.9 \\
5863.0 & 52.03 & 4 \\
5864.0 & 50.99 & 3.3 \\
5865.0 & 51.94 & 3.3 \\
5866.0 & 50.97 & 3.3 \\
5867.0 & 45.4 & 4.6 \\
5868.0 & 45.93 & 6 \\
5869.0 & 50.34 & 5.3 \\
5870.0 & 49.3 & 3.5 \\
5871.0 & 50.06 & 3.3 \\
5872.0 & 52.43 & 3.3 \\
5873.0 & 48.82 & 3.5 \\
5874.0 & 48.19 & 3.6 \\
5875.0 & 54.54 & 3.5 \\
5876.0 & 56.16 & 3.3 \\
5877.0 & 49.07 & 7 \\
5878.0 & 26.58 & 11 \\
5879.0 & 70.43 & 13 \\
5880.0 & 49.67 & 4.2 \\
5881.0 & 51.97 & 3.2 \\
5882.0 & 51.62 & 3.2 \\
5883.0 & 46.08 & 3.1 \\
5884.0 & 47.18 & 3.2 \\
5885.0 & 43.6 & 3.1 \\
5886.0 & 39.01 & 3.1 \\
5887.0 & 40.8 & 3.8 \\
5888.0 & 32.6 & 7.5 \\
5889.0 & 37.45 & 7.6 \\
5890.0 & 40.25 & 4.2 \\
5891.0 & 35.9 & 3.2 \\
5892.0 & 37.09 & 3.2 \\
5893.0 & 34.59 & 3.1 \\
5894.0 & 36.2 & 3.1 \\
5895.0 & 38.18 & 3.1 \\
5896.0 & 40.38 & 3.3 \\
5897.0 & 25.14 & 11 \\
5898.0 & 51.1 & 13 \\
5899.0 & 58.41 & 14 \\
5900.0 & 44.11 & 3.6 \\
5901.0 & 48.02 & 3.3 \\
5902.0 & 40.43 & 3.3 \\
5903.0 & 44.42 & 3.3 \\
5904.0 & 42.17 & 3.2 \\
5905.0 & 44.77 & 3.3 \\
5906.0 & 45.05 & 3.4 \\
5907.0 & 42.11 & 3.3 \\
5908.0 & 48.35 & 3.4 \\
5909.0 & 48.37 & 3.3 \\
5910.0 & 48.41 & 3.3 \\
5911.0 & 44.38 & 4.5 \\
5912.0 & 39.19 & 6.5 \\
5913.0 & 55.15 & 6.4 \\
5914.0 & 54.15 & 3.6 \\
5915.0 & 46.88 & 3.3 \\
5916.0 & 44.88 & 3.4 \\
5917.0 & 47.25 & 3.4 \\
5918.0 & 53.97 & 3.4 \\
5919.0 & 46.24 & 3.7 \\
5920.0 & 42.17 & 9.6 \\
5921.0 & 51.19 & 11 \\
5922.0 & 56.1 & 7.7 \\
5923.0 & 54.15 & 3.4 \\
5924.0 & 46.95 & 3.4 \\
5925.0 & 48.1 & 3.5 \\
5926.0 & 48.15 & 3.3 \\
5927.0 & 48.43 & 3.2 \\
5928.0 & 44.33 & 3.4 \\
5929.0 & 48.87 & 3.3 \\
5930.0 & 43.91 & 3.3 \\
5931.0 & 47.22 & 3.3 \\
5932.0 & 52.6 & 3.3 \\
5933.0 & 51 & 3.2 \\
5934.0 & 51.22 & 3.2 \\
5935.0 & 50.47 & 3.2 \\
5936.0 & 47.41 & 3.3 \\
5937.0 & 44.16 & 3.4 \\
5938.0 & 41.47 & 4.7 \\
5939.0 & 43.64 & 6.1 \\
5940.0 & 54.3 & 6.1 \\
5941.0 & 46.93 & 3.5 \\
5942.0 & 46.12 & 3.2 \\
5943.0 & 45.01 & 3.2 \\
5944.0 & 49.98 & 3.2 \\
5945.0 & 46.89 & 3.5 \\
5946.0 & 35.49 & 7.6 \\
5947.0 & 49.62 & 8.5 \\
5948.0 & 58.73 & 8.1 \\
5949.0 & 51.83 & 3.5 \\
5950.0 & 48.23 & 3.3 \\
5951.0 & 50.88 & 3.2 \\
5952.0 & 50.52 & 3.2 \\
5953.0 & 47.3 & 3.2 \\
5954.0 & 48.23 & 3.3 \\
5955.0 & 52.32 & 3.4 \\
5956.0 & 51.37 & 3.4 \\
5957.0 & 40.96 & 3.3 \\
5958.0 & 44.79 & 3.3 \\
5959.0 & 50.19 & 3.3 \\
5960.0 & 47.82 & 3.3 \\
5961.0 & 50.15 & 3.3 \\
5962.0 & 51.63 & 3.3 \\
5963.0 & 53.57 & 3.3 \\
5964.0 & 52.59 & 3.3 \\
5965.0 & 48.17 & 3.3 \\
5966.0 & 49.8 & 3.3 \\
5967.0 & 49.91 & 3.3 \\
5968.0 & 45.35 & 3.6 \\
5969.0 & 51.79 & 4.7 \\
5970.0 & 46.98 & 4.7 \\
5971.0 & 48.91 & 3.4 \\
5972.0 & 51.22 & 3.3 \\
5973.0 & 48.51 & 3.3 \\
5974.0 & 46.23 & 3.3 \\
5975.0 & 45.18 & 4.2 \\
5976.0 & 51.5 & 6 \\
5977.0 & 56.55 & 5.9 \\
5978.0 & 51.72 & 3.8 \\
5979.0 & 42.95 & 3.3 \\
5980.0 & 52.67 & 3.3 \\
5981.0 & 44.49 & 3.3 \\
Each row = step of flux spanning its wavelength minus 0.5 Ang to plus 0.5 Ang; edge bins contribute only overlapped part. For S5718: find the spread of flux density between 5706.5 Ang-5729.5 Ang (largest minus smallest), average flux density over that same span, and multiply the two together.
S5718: 519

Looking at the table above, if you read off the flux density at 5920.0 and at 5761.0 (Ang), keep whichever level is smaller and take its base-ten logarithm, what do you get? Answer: 1.63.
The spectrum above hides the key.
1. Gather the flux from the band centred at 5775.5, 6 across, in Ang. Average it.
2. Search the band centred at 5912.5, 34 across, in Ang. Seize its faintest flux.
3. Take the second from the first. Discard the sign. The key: 23.2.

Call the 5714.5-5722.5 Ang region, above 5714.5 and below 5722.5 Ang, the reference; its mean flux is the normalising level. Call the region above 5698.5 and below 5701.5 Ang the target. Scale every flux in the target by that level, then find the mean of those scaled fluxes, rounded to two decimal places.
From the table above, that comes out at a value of 1.00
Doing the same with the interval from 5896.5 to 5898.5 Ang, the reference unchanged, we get 0.80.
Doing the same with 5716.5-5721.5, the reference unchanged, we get 1.00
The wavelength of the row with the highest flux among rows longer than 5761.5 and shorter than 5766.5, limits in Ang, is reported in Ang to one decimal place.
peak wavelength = 5766.0 Ang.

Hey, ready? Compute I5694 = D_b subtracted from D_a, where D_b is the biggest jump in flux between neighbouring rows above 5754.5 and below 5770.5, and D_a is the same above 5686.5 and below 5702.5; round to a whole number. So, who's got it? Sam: 0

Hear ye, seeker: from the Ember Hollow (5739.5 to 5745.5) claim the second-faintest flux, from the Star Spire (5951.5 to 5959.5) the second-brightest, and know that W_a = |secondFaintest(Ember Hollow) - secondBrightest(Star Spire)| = 5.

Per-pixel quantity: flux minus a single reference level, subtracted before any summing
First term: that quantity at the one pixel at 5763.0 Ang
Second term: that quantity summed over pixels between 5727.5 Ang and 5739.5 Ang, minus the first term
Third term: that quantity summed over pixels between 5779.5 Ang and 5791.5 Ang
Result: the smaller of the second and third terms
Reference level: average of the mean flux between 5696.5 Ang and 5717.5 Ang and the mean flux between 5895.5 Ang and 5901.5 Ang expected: 38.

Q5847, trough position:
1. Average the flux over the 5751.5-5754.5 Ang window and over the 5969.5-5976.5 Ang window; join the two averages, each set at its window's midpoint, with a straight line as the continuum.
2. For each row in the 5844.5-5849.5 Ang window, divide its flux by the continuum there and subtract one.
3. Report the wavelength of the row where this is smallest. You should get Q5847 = 5846.0 Ang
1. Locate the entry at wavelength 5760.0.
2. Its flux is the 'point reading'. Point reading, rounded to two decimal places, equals 47.78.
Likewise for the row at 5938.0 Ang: 41.47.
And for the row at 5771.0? 46.88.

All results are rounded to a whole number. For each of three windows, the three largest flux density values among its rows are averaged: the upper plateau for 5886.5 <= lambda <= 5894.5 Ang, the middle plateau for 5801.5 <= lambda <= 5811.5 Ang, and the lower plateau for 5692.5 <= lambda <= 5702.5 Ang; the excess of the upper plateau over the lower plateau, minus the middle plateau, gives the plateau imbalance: -64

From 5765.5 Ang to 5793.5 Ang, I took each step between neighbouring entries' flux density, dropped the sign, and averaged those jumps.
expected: 2.7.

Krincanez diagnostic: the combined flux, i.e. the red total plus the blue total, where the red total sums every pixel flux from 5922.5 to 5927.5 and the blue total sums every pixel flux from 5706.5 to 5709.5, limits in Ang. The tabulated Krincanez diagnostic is 384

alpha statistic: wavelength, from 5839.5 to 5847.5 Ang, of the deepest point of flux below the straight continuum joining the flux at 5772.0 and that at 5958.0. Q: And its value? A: 5846.0 Ang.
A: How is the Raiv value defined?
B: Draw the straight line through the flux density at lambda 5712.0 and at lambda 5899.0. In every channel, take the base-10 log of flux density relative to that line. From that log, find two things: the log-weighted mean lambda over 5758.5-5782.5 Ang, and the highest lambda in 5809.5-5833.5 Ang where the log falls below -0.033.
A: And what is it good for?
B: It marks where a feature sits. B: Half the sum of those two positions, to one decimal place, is 5802.3 Ang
